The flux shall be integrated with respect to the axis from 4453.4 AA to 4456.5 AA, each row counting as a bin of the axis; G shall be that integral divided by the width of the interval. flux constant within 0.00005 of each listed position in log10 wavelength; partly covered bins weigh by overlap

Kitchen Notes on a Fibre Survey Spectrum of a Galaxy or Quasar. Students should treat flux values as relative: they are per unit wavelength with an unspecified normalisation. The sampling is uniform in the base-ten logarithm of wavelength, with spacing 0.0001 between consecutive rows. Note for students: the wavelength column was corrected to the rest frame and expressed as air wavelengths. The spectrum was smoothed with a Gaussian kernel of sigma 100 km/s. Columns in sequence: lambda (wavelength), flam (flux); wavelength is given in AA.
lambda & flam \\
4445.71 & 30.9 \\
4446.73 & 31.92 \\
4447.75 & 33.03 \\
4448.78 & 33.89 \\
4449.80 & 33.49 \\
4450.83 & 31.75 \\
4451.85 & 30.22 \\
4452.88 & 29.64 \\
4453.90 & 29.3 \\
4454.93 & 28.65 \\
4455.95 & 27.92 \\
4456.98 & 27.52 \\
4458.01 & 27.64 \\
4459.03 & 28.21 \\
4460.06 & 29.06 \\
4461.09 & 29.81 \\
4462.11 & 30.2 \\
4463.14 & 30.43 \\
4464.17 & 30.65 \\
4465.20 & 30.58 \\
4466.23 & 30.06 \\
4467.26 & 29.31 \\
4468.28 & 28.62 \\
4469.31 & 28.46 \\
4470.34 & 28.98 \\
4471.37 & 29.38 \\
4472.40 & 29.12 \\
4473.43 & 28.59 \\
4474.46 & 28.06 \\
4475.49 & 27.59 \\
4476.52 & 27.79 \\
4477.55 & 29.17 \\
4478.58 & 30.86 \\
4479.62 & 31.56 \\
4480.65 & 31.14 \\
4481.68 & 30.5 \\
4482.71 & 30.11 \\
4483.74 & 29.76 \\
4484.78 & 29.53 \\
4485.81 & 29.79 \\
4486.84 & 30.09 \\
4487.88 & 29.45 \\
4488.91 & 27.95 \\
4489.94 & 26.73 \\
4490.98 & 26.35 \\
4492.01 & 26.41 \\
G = 28.6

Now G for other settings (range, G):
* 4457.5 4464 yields 29.3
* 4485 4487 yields 29.9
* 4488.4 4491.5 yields 27.0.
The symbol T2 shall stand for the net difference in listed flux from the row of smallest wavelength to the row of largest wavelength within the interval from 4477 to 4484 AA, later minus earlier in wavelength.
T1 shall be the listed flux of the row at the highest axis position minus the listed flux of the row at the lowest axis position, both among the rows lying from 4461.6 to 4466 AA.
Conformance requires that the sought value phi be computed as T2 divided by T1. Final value 1.6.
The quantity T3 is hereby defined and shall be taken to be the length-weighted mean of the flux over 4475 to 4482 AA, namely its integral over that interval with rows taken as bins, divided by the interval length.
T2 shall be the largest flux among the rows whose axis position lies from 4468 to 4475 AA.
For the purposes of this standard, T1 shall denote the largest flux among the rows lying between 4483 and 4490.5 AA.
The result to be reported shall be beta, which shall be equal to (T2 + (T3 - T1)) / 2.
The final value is 14.5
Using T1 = 30.09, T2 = 29.38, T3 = 29.8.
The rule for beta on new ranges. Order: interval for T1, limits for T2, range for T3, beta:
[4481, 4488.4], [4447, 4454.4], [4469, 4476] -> 16.0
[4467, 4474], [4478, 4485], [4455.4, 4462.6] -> 15.4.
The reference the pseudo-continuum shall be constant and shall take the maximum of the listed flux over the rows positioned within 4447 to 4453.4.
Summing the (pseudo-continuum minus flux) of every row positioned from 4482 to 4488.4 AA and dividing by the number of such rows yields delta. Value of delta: 4.1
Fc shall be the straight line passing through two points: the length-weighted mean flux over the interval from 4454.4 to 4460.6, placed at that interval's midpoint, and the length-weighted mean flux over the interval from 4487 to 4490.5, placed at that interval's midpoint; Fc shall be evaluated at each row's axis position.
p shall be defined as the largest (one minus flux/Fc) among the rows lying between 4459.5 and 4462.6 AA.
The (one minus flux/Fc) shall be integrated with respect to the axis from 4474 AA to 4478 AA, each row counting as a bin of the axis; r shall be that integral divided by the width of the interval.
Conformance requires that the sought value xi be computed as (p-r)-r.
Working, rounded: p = -0.03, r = 0.001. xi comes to -0.03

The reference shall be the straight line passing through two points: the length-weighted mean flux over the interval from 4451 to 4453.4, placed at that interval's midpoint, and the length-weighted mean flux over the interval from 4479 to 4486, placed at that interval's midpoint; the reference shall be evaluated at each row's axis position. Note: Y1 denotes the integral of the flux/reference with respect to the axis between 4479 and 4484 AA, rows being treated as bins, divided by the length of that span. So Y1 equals 1.01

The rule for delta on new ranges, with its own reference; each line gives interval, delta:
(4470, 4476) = 5.3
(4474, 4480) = 4.7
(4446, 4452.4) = 1.5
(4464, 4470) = 4.3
